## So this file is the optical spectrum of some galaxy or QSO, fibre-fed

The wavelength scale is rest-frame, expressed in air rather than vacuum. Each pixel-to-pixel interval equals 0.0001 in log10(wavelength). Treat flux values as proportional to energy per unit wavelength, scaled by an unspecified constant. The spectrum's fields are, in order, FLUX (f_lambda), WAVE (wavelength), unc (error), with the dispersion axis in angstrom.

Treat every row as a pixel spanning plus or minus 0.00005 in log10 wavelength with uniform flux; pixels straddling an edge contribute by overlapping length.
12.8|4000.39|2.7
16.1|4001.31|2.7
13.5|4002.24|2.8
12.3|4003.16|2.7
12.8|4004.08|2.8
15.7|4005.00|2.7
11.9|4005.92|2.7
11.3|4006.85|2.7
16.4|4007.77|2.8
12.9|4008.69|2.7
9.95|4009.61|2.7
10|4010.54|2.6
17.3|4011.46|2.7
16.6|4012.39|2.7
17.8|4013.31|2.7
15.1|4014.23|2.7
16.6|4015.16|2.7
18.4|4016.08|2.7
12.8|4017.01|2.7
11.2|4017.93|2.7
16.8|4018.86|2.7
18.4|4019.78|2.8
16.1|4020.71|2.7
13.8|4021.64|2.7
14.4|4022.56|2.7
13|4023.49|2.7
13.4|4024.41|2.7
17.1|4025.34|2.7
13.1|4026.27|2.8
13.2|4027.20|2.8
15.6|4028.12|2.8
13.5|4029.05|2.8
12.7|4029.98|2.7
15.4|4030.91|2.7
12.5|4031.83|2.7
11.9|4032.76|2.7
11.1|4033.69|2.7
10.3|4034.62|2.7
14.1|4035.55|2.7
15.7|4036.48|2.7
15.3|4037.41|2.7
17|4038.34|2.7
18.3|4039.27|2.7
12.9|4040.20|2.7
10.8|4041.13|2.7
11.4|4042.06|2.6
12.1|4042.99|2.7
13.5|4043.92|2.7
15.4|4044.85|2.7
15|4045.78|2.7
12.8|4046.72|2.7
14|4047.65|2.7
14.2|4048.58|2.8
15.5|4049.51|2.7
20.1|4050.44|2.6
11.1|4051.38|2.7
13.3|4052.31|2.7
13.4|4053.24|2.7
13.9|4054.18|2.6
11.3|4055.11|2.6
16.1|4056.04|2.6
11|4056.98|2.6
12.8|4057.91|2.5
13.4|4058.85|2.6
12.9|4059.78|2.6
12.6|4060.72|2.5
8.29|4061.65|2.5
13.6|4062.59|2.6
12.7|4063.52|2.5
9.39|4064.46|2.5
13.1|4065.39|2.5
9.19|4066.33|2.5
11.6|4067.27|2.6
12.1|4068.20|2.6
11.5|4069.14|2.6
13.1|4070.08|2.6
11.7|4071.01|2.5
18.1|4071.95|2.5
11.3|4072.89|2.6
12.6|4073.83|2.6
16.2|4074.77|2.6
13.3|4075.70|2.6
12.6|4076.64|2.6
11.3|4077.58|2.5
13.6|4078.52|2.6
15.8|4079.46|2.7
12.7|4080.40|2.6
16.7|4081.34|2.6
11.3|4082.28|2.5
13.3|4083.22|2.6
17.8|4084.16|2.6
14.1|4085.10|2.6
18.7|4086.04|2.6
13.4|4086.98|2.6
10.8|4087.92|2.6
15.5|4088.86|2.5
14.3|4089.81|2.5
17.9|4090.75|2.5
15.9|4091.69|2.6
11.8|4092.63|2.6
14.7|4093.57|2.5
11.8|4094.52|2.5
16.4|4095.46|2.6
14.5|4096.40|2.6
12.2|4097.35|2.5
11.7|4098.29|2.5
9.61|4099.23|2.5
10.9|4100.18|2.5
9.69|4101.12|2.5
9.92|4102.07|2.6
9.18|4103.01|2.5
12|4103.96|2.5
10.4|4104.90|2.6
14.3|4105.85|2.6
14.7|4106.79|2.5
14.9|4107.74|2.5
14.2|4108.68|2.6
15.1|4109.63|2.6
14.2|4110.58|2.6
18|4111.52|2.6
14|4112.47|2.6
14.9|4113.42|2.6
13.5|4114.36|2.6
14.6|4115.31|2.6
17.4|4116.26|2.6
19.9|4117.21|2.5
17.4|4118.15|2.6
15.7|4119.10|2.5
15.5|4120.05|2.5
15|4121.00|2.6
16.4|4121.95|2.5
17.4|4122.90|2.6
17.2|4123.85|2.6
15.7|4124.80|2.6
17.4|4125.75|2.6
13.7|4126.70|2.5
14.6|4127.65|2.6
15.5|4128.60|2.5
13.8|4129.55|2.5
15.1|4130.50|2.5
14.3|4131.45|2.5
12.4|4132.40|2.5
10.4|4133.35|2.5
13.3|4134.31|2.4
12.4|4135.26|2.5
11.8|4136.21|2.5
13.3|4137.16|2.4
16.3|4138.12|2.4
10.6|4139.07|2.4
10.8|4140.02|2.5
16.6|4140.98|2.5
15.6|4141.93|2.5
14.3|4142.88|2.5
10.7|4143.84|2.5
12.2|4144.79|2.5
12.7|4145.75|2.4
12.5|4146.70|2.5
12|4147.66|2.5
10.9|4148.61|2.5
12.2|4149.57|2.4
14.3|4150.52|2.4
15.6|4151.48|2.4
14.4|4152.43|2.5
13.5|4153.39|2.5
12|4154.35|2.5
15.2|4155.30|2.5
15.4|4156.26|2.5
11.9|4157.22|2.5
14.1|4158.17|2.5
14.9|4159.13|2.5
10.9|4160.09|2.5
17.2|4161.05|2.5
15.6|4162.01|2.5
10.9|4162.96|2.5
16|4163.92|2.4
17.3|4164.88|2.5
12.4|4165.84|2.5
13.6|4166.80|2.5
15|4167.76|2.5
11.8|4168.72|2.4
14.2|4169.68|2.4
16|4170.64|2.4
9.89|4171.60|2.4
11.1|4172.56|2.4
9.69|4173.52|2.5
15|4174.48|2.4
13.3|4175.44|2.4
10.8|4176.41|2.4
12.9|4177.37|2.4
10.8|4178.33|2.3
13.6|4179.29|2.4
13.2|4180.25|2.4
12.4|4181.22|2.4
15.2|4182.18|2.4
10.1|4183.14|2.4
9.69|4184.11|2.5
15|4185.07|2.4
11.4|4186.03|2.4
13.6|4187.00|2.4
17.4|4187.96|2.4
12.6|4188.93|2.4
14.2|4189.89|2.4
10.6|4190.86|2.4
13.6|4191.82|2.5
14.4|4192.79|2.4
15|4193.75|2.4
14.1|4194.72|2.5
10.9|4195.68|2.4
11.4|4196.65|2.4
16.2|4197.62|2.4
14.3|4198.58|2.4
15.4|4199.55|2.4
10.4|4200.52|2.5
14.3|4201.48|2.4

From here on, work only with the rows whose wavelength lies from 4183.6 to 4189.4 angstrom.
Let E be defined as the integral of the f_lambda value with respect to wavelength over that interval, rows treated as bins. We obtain 77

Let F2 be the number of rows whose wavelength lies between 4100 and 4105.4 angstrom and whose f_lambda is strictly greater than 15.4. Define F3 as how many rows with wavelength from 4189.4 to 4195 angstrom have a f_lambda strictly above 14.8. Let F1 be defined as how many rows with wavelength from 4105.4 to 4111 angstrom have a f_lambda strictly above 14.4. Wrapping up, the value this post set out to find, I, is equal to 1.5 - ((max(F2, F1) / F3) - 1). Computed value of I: -0.5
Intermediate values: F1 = 3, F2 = 0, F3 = 1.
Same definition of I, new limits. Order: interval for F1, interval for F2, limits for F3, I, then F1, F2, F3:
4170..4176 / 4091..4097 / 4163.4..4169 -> 1.8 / 2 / 2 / 3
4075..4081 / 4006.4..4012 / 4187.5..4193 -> 0.5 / 1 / 2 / 1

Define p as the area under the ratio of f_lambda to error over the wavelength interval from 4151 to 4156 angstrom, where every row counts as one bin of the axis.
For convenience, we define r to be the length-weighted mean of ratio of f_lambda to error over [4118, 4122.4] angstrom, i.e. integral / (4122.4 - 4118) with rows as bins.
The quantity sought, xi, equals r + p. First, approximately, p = 29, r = 6.3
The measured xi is 35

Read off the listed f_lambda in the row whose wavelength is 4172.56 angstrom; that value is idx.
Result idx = 11.1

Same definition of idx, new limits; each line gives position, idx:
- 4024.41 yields 13.4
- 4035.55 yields 14.1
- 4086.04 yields 18.7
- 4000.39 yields 12.8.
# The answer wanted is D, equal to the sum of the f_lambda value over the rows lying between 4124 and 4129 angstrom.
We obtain 77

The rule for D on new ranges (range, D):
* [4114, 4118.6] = 83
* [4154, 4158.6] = 69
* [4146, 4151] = 62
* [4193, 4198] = 68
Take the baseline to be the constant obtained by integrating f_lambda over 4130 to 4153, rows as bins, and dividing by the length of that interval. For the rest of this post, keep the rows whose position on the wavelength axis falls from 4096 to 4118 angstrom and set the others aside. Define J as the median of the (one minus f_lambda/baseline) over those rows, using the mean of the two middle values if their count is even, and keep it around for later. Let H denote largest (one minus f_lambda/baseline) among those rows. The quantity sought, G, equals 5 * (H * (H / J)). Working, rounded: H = 0.30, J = -0.08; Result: -5.4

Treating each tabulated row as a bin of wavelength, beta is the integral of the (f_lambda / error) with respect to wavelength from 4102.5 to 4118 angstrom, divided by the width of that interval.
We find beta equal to 5.6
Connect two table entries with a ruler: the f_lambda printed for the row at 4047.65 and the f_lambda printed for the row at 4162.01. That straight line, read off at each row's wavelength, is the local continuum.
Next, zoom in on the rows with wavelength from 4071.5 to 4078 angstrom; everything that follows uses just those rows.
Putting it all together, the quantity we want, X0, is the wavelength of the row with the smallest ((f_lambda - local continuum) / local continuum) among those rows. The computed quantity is 4077.58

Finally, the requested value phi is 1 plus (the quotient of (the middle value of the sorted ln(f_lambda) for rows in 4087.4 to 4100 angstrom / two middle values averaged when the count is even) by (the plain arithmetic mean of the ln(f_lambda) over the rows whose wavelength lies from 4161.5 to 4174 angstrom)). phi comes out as 2.03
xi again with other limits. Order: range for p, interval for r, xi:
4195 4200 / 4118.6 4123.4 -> 35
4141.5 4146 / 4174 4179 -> 29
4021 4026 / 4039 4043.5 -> 31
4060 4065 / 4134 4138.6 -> 28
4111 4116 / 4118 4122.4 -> 35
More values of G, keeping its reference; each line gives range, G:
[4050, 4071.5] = 21.4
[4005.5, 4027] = -3.0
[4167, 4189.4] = 20.8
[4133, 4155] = 4.6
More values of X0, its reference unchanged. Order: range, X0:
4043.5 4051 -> 4046.72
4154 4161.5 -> 4160.09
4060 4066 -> 4061.65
